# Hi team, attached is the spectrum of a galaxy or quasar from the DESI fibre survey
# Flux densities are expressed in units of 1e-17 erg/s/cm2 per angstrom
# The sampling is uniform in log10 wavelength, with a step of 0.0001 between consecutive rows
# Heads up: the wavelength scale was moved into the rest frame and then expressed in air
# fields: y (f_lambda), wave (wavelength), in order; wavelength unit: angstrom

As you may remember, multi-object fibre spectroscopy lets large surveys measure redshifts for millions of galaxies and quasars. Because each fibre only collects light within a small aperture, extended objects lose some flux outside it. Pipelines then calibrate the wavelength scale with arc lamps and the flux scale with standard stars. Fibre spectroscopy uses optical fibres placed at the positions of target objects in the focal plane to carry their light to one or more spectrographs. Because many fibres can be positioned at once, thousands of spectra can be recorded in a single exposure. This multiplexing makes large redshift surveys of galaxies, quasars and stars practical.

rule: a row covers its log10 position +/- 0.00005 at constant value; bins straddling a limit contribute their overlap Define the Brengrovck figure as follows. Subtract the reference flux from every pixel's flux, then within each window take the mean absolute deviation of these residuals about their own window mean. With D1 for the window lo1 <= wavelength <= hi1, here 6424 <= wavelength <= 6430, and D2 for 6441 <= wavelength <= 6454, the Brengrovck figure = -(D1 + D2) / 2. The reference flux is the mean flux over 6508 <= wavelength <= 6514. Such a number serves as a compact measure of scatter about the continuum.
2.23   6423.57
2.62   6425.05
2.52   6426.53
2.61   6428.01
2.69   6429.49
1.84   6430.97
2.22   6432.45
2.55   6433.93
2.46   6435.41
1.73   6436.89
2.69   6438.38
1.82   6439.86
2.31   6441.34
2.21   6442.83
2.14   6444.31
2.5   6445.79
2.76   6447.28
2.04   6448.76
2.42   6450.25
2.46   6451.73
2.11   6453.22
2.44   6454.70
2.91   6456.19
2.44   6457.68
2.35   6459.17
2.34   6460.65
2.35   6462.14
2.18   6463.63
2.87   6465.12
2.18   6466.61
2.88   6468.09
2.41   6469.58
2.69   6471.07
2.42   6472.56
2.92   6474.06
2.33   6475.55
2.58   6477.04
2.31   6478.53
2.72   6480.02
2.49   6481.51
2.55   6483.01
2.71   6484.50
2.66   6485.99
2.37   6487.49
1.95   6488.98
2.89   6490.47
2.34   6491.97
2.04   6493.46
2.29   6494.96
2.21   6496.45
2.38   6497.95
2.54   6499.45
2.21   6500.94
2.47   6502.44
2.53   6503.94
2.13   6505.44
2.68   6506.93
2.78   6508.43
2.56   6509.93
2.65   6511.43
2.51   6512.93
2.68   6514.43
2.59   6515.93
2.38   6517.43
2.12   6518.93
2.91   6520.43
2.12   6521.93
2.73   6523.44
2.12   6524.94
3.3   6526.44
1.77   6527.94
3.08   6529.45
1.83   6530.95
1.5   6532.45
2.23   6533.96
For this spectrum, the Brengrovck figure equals -0.11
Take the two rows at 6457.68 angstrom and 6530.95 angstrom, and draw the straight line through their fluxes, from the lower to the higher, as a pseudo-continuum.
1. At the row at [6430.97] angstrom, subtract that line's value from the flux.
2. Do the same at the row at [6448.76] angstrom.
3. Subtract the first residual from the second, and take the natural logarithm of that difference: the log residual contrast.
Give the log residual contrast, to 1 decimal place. -1.1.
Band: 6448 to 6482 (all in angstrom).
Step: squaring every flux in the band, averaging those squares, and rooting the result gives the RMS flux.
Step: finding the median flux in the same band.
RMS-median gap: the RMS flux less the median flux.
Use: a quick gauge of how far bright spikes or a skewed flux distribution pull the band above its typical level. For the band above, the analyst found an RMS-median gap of 0.06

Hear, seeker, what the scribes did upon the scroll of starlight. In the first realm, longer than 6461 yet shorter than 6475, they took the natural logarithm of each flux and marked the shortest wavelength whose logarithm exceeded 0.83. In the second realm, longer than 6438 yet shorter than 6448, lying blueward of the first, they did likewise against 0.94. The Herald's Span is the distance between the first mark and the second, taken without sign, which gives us 23.8 angstrom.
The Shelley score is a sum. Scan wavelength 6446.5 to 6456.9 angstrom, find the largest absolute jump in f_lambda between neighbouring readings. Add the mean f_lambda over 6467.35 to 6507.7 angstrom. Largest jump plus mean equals 3.19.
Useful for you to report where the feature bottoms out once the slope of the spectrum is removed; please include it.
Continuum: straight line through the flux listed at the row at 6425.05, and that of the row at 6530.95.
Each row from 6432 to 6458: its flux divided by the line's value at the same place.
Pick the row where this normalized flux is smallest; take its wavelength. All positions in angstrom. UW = 6436.89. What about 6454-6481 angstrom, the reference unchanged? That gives 6463.63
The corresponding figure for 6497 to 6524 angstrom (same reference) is 6505.44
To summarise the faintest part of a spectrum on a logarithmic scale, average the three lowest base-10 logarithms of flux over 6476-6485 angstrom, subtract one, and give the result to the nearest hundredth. -0.61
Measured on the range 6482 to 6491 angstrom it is -0.64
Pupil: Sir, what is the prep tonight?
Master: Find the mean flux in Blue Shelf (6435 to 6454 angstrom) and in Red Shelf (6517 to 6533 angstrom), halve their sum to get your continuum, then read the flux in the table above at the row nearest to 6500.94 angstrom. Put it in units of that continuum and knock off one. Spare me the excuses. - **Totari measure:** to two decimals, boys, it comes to -0.05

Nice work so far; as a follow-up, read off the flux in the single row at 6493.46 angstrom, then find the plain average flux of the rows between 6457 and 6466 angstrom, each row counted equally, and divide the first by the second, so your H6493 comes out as 0.84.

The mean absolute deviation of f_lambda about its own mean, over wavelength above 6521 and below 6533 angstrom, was 0.55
